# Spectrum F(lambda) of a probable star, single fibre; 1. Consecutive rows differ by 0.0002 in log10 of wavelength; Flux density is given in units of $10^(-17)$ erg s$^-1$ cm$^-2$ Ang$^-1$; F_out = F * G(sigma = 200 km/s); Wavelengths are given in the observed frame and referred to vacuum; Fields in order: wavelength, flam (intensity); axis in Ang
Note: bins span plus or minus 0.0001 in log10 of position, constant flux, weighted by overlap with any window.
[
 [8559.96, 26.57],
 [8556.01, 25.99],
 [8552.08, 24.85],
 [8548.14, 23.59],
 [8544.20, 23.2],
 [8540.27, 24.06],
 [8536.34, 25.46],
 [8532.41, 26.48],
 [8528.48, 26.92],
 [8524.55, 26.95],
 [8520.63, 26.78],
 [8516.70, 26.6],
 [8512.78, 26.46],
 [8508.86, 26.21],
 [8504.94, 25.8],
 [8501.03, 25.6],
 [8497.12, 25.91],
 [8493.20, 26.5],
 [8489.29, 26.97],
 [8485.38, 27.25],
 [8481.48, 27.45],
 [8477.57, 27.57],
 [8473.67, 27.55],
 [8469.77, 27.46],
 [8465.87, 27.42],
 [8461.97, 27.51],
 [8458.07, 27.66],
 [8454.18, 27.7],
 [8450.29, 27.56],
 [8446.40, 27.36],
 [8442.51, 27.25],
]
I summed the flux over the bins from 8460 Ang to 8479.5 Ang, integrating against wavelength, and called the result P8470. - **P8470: 536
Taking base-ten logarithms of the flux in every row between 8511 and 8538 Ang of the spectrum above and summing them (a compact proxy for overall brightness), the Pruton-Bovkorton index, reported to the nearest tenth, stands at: 10.0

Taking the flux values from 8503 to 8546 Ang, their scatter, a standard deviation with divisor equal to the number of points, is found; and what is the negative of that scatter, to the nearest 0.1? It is -1.2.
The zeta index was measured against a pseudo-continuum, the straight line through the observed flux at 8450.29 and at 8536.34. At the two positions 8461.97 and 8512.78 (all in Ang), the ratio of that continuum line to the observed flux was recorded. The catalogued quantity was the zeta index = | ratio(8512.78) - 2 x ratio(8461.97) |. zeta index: 1.00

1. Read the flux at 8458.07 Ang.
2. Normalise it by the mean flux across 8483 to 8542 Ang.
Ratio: 1.05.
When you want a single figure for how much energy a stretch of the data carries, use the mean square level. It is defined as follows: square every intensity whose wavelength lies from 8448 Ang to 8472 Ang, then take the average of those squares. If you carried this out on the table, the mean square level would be 759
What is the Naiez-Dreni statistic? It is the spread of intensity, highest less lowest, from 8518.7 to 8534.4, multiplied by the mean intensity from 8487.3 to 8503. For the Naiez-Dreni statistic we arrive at 12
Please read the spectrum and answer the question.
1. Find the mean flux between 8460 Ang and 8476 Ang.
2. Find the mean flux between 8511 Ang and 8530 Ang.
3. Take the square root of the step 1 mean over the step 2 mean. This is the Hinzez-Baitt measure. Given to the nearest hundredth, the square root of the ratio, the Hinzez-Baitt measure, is 1.01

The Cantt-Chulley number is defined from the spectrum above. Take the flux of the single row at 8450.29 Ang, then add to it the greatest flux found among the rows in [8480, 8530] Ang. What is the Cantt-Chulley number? 55.0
